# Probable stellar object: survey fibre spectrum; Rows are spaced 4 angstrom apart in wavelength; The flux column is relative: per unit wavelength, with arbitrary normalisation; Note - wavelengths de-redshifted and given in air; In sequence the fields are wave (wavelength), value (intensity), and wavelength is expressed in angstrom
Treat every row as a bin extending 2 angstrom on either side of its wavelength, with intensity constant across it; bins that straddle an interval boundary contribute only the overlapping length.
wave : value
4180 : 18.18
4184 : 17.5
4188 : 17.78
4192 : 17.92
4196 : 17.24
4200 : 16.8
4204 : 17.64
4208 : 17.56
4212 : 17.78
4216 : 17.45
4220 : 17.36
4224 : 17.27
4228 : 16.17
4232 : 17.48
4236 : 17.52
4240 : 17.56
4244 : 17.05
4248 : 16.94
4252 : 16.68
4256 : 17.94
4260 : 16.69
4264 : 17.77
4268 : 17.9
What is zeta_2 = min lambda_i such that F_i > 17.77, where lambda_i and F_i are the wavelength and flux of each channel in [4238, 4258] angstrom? 4256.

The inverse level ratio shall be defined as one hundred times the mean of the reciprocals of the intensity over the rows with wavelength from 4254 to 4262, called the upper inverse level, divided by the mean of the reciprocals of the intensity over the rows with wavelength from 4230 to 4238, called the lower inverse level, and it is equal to 101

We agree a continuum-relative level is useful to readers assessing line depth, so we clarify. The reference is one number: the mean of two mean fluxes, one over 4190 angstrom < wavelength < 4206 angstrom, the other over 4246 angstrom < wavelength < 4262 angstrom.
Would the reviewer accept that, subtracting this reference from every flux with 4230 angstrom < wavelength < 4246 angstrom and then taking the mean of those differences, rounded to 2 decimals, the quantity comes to 0.17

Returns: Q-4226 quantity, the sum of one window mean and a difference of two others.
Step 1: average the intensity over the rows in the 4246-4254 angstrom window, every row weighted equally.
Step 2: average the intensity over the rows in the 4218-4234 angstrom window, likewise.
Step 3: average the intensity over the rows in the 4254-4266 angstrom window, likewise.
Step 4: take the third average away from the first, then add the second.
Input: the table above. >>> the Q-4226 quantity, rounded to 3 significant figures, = 16.4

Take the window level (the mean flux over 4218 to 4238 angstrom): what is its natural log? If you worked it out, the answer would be 2.84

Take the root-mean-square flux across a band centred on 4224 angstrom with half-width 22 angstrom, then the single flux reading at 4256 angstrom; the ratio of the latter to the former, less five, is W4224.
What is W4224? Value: -3.97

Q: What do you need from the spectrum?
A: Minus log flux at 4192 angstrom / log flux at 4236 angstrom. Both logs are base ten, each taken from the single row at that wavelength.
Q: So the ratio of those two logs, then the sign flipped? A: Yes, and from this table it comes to -1.01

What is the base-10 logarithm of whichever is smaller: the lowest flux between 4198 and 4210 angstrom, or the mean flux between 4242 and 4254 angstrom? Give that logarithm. 1.23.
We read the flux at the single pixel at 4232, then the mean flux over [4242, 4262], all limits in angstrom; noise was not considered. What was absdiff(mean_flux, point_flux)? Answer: 0.42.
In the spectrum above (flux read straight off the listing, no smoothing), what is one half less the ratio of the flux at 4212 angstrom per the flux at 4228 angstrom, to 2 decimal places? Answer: -0.60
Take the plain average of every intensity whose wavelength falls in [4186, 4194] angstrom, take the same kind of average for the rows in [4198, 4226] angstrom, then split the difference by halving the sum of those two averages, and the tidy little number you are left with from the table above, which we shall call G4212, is 17.6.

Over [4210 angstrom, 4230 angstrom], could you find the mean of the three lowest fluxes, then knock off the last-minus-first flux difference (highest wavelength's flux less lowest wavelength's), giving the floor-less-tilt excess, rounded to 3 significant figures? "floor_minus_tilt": 18.5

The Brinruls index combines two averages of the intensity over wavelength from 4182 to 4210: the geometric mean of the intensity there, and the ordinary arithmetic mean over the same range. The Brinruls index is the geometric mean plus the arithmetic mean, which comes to 35.0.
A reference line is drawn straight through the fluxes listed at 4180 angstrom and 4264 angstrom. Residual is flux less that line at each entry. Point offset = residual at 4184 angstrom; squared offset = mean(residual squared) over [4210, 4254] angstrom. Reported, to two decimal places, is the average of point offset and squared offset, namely 0.02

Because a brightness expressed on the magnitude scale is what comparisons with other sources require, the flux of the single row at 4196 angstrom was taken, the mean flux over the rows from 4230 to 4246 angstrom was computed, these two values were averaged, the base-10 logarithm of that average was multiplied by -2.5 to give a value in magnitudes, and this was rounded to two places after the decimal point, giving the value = -3.10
